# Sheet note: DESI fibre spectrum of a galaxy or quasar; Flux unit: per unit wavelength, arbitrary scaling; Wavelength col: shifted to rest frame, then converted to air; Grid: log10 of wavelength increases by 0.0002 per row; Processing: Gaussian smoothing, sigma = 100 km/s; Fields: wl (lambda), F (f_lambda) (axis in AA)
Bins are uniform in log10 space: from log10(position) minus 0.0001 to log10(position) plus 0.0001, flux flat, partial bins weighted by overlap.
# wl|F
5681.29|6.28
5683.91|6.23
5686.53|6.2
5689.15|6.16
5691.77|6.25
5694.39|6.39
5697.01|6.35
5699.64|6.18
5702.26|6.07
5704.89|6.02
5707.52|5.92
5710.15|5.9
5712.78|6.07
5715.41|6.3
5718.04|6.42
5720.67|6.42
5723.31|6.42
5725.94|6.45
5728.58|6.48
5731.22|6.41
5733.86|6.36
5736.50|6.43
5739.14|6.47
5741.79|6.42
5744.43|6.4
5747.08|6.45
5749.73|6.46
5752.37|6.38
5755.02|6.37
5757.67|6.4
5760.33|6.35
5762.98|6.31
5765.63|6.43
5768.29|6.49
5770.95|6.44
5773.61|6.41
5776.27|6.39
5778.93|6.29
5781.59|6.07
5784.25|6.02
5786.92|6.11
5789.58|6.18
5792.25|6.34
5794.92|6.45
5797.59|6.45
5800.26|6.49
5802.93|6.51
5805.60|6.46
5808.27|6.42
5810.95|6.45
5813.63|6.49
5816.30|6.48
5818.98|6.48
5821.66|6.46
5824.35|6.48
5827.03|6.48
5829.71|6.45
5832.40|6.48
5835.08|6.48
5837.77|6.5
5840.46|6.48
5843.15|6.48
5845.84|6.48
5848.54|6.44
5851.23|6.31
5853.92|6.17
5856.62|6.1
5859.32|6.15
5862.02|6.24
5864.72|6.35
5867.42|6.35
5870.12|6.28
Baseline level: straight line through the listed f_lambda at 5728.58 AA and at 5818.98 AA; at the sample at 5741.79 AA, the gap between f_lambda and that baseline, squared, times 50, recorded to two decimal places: 0.18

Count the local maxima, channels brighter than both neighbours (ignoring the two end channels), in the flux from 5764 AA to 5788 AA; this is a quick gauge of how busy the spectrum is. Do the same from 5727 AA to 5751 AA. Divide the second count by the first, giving 1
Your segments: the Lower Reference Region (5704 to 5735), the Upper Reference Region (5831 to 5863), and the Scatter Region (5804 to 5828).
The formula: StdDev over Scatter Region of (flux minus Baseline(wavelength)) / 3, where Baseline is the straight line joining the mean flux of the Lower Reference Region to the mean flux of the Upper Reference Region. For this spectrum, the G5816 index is 0.006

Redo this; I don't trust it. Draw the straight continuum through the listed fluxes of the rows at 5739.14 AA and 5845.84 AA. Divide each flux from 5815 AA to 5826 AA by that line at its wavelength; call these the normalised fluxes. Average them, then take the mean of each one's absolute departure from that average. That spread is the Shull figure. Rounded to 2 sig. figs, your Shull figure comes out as 0.0012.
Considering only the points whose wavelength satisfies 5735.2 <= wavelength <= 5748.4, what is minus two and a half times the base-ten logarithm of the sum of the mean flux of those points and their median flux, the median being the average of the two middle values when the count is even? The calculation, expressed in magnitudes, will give -2.773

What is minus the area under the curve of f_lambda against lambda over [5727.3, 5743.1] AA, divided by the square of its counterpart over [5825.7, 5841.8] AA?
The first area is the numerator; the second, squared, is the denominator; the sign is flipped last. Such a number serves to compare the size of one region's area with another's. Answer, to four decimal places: -0.0093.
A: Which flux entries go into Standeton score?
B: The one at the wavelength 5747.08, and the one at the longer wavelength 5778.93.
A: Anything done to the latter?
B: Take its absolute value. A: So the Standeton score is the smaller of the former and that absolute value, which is 6.29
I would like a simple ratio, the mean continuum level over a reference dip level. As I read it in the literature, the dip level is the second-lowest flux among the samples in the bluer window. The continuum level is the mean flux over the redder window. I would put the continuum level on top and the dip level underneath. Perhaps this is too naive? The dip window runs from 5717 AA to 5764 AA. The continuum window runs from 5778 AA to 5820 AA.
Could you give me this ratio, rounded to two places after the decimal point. 1.00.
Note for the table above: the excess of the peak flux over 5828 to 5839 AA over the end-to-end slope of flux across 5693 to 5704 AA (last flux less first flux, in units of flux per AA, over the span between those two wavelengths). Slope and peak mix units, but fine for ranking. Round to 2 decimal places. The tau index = 6.54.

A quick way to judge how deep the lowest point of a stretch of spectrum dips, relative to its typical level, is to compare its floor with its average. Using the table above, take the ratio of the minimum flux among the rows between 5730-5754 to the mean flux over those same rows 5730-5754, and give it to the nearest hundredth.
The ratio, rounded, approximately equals 0.99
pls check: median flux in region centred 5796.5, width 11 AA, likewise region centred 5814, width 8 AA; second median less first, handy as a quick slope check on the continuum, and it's 0.030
